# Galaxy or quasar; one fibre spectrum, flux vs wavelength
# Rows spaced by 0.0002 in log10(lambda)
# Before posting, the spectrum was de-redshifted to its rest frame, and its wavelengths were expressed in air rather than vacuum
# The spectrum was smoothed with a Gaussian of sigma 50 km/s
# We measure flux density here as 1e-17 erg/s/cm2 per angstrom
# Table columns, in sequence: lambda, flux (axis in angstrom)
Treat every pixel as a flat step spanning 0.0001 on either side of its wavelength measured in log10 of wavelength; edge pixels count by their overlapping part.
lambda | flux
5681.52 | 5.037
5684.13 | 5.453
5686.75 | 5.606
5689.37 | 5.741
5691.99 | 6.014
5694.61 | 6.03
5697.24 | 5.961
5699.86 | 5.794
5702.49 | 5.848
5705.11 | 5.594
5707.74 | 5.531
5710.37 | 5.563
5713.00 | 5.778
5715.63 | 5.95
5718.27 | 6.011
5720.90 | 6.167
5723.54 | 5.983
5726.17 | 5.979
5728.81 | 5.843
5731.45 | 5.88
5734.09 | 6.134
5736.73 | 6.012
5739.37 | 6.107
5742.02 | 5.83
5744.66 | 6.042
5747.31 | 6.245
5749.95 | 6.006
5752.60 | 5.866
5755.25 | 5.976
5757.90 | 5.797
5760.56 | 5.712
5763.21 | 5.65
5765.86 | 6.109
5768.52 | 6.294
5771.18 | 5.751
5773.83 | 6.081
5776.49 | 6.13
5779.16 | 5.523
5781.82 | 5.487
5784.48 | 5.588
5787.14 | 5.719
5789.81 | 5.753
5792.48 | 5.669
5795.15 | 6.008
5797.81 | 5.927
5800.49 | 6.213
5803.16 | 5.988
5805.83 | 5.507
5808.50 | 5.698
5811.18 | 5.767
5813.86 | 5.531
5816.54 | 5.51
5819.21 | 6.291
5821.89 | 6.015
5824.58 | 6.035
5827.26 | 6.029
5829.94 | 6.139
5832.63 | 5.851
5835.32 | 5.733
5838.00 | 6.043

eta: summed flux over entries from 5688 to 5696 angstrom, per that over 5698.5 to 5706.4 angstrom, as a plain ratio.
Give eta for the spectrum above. 1.032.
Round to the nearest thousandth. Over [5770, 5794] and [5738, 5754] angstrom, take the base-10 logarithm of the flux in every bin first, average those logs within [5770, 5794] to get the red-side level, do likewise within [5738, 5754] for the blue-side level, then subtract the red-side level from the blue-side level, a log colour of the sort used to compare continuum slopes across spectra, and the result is 0.020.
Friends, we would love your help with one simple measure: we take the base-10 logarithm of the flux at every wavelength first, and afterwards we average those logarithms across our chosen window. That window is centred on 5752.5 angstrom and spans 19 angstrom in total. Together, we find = 0.774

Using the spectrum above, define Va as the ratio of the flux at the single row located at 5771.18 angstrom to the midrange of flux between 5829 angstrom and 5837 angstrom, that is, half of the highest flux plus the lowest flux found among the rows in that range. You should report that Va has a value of 0.97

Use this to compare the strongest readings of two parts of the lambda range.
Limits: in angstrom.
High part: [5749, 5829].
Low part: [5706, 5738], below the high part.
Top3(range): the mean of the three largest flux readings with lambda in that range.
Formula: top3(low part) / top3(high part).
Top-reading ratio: 0.97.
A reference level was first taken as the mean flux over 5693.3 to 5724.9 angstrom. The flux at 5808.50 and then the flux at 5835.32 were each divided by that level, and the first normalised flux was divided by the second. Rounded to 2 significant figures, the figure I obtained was 0.99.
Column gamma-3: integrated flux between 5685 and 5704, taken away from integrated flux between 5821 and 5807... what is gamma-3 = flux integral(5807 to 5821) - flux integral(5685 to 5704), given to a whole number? -30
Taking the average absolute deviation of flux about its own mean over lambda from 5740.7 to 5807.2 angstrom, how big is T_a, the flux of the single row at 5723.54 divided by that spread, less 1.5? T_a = 28.2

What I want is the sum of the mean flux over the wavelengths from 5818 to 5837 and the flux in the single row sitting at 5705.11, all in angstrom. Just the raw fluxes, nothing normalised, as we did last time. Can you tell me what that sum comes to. 11.6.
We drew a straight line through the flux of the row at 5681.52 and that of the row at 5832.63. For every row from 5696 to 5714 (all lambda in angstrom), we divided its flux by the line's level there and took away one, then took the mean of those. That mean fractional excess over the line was 0.11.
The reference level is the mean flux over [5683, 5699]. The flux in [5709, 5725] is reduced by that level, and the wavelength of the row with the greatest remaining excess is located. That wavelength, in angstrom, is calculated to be 5720.90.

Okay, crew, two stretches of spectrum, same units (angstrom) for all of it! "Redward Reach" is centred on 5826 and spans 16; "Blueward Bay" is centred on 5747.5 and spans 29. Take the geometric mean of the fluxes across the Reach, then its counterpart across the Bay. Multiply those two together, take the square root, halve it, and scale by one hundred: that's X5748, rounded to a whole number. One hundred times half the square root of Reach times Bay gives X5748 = 301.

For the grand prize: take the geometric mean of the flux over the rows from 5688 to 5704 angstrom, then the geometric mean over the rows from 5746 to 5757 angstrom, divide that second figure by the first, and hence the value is 1.02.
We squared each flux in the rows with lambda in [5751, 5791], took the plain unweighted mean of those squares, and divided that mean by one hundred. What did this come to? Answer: 0.340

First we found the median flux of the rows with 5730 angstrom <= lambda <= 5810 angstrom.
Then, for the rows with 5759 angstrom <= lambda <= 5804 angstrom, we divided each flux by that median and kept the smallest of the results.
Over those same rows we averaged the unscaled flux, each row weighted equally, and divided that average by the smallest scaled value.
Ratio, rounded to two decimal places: 6.30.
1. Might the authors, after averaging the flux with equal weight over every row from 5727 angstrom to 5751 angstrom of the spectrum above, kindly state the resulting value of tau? 6.01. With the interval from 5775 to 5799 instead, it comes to 5.76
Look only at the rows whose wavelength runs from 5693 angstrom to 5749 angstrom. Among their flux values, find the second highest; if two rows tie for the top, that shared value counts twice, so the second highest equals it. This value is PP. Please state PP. 6.167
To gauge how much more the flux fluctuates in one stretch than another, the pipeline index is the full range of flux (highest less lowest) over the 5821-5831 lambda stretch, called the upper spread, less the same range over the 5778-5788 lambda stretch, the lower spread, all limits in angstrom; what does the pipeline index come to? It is -0.11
